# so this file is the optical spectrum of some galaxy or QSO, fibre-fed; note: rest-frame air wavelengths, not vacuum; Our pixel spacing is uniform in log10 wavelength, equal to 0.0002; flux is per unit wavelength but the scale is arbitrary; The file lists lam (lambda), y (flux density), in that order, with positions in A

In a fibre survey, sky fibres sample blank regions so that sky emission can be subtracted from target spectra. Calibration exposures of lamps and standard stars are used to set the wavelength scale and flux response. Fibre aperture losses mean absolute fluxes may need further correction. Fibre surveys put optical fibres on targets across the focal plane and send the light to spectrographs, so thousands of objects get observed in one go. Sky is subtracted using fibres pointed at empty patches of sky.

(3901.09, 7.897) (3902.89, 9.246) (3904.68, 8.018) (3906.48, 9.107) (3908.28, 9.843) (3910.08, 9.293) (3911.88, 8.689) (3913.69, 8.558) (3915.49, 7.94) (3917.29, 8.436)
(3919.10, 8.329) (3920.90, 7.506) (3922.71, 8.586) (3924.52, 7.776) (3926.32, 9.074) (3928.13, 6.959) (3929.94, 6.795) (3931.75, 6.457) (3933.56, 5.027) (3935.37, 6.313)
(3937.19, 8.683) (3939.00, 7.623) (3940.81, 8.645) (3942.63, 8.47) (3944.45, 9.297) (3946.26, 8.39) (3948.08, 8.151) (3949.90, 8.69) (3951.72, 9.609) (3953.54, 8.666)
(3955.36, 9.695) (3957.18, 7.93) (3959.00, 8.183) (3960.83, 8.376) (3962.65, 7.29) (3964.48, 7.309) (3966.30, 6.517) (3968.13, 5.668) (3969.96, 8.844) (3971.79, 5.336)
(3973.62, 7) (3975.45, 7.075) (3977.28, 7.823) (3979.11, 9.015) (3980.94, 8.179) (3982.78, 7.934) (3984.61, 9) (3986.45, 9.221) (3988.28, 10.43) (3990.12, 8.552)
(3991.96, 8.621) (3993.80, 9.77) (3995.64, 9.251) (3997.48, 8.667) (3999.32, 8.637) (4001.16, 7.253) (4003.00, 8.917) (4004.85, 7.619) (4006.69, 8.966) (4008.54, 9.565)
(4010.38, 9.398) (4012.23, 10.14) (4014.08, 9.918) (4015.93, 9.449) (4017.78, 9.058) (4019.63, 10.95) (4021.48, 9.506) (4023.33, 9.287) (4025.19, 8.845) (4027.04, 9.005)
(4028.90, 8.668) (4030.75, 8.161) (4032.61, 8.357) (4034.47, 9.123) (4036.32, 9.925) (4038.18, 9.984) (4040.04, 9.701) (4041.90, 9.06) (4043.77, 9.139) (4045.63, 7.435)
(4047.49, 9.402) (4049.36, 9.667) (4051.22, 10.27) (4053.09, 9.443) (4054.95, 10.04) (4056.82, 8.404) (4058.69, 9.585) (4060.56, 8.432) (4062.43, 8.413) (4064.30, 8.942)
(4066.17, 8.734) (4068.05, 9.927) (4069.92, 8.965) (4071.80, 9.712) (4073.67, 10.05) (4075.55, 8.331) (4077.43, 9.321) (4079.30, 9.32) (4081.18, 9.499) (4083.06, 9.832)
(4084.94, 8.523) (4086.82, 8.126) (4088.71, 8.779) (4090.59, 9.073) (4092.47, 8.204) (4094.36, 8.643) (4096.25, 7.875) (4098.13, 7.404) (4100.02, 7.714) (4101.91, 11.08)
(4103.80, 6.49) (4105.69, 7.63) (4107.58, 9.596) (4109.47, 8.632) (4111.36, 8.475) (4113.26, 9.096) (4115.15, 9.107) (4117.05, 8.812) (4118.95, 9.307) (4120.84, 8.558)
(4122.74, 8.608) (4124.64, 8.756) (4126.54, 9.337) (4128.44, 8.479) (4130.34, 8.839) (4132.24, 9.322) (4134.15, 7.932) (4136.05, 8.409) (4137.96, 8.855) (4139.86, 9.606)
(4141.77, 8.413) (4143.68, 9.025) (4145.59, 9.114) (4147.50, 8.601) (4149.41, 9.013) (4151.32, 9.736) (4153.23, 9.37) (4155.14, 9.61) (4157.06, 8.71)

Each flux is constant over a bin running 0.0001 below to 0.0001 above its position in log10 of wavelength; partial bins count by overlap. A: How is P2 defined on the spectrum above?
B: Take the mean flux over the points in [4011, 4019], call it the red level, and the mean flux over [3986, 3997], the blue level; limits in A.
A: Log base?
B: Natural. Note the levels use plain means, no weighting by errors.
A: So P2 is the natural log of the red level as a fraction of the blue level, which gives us 0.04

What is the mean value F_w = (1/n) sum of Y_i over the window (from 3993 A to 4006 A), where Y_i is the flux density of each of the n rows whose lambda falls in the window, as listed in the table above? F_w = 8.59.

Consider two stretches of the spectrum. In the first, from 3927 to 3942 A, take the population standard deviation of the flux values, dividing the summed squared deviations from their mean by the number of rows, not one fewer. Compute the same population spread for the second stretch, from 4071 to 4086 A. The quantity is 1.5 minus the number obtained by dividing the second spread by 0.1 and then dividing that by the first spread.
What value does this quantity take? -3.4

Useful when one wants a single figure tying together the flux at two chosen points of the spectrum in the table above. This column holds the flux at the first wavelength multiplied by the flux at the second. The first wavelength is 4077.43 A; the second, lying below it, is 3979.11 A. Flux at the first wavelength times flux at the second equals 84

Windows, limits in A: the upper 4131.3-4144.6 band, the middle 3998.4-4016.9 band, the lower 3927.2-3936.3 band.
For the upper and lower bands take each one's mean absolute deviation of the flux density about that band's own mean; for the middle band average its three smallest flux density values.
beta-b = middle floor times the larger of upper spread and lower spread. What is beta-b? 4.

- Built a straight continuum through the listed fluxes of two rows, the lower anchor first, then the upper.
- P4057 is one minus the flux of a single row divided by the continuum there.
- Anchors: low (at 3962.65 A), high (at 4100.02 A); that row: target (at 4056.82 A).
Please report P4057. -0.11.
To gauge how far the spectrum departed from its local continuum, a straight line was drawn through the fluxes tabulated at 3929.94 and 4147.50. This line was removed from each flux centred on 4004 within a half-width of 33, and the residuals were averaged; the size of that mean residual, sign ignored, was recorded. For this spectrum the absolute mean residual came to 1.4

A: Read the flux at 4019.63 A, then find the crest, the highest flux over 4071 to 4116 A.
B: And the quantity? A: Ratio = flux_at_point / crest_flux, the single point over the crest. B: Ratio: 0.99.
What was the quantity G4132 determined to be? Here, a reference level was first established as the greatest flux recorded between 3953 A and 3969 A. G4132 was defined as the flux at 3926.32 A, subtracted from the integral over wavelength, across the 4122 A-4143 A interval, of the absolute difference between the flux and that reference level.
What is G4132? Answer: 10.1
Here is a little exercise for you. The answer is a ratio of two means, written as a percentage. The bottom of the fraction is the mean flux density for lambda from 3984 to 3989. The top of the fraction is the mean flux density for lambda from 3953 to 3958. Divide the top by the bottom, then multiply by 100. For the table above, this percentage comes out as 92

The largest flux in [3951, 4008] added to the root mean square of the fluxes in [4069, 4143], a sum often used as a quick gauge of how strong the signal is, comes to 19.3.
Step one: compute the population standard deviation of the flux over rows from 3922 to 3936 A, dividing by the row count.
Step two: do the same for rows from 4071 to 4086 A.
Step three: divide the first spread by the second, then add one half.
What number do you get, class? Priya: 2.7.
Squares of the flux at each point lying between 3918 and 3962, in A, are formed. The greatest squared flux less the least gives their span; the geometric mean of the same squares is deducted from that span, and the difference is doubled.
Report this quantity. 10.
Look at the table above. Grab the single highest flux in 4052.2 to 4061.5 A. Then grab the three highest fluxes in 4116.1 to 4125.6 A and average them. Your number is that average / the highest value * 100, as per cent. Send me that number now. 89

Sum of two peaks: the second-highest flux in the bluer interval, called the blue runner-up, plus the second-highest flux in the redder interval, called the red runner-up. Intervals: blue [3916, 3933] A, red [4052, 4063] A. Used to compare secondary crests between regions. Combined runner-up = 18.2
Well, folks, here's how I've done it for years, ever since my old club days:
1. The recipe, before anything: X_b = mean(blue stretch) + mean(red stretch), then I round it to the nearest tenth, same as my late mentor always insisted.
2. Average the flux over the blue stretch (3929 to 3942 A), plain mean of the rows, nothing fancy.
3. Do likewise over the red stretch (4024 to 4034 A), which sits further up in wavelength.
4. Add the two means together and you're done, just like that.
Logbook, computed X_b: 15.7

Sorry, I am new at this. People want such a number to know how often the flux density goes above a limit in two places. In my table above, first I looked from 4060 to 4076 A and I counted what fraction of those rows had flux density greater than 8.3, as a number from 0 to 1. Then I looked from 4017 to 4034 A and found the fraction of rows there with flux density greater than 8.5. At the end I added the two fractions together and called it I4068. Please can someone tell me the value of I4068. 1.8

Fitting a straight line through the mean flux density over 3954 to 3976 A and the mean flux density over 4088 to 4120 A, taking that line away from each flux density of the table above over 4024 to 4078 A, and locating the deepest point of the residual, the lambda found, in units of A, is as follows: 4045.63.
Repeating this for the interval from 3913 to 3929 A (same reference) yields 3928.13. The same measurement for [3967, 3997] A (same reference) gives 3971.79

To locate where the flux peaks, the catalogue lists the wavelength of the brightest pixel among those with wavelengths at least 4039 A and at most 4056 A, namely 4051.22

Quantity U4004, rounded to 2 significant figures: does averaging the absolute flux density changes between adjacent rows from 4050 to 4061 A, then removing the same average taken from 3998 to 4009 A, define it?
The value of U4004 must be -0.18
